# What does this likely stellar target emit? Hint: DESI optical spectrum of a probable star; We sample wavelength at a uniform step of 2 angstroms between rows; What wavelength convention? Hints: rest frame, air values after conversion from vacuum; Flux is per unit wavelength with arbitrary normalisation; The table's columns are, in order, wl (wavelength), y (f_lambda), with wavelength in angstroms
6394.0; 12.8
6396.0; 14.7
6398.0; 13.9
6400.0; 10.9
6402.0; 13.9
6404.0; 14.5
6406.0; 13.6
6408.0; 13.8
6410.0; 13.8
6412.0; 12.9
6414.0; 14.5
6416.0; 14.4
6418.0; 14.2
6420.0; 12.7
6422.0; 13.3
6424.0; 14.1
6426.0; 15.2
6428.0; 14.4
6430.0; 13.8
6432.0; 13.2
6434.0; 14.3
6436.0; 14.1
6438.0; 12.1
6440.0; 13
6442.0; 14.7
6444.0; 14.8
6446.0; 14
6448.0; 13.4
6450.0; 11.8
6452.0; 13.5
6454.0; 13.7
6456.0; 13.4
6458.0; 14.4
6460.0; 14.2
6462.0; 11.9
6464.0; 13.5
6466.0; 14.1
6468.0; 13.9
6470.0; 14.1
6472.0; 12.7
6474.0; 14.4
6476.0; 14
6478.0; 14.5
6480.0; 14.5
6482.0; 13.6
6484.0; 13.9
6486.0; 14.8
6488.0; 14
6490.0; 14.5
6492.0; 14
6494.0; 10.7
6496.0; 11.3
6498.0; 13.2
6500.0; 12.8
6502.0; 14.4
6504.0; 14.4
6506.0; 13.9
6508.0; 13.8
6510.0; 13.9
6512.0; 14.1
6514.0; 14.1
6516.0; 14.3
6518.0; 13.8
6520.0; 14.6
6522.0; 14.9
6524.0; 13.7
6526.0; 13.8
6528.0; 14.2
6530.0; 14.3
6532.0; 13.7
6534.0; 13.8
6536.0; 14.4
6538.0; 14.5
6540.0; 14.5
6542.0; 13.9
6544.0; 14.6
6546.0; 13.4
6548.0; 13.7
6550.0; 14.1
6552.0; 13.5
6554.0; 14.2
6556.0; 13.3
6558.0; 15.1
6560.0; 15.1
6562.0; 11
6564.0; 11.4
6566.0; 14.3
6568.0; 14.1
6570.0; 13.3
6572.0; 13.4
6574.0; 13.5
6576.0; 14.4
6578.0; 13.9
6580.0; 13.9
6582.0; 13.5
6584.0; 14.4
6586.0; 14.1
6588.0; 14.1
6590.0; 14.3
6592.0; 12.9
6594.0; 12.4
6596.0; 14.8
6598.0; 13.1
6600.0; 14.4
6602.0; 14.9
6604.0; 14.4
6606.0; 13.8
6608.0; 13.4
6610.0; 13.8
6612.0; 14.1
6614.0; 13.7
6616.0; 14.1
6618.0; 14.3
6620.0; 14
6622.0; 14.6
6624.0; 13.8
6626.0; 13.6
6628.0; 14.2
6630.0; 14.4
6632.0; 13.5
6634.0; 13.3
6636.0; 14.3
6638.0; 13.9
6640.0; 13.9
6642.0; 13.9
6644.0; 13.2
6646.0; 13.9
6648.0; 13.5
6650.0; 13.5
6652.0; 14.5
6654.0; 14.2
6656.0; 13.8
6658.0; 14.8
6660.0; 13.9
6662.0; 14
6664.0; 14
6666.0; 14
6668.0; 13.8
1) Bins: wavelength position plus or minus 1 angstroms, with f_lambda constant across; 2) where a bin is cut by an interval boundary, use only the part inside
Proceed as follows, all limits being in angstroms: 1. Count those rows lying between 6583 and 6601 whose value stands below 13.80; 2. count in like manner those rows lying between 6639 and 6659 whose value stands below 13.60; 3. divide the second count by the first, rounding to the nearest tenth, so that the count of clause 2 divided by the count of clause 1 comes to 1.0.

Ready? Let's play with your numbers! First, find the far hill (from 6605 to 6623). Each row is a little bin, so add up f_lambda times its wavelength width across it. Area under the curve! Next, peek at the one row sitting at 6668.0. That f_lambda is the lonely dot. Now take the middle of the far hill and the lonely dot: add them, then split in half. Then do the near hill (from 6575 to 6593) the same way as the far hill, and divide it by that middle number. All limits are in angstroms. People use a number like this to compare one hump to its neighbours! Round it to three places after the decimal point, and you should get 1.891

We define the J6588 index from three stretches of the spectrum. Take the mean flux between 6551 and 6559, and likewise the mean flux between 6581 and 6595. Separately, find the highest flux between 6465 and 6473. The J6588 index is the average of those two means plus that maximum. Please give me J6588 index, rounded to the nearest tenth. 27.9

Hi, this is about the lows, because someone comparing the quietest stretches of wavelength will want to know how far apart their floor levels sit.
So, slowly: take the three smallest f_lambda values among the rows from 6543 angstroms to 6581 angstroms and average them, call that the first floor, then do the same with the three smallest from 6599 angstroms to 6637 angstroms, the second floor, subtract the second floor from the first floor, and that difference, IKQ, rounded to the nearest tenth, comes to -1.5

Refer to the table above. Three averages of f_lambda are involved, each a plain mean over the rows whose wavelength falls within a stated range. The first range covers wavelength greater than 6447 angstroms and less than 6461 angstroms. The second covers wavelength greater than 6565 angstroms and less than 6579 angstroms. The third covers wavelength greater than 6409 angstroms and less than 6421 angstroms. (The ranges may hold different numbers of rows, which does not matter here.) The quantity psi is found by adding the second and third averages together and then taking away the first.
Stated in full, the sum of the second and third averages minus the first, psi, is 14.1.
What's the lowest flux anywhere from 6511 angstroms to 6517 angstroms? 14.1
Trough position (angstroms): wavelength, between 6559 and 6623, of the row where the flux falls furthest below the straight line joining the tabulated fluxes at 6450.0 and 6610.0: 6562.0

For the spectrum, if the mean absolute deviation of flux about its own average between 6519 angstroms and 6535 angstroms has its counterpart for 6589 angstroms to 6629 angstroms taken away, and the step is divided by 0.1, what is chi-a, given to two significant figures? -1.1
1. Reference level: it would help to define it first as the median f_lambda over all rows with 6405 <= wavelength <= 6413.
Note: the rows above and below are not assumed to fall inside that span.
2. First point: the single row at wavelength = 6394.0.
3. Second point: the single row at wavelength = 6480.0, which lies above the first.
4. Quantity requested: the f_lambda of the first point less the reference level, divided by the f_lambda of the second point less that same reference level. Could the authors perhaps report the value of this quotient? -1.1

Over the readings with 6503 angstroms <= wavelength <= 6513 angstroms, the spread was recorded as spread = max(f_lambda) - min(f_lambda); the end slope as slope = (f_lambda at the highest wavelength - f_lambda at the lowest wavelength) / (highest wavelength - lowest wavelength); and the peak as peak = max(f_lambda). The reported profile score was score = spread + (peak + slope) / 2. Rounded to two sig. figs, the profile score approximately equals 7.8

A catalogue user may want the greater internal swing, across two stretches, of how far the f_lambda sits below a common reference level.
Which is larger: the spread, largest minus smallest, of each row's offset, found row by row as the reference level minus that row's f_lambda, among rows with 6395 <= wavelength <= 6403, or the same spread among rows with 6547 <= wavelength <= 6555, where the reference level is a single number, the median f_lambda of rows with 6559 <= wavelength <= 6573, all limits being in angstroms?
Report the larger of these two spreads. 3.8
